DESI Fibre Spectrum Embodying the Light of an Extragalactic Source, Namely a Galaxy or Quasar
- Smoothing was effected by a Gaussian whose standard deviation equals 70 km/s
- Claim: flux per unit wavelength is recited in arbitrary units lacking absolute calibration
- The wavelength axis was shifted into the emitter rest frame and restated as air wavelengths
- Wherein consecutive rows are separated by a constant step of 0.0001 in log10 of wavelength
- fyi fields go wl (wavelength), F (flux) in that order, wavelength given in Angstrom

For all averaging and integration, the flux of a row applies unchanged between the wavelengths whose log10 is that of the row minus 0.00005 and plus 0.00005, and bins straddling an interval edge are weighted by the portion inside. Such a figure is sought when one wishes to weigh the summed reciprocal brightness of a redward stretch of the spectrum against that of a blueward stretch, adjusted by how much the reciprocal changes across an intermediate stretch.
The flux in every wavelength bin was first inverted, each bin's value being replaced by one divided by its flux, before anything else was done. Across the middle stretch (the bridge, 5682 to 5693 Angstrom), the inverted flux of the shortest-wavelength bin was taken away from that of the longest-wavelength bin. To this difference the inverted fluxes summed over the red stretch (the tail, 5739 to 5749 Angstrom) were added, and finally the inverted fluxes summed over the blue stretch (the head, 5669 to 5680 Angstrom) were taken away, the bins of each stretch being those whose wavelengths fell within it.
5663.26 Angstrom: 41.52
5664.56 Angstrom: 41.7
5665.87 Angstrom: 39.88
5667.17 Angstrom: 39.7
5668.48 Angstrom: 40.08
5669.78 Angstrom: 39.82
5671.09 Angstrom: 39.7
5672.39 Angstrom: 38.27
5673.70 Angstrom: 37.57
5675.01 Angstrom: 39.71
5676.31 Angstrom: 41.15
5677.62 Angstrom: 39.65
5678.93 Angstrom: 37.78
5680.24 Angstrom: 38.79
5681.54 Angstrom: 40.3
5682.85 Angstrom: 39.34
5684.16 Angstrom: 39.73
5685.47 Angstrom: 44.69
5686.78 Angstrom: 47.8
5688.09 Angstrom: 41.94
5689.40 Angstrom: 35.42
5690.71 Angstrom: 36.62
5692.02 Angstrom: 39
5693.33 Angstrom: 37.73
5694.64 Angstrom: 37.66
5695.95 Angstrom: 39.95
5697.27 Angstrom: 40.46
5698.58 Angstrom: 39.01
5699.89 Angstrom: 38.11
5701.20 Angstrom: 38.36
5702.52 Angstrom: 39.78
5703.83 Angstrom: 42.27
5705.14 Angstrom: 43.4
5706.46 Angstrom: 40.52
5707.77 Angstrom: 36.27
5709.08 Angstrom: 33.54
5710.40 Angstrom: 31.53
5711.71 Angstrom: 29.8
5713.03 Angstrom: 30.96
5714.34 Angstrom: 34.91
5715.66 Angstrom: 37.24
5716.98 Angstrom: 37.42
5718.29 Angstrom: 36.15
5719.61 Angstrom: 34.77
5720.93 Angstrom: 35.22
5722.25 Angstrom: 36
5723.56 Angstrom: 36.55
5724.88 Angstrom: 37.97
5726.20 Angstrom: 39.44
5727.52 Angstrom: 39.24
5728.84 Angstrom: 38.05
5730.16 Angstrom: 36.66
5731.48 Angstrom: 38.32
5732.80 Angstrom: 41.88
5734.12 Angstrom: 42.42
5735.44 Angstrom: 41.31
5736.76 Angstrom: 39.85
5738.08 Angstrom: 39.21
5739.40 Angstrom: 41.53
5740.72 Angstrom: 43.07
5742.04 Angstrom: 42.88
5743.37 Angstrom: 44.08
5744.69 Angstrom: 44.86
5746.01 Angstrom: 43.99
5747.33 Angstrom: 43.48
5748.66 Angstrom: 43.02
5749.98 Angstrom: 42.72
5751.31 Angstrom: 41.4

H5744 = -0.019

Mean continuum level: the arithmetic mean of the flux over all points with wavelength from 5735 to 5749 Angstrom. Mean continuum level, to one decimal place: 42.5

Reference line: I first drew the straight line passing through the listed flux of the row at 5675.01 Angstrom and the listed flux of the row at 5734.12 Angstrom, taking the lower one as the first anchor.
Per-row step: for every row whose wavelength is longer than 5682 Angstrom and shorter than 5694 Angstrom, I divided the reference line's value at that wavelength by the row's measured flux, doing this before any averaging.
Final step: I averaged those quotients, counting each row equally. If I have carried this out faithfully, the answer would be 1.01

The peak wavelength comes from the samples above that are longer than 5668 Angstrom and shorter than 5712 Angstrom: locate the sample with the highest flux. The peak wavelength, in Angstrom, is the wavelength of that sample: 5686.78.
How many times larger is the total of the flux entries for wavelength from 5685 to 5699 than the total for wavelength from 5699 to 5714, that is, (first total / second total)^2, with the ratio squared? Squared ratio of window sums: 1.18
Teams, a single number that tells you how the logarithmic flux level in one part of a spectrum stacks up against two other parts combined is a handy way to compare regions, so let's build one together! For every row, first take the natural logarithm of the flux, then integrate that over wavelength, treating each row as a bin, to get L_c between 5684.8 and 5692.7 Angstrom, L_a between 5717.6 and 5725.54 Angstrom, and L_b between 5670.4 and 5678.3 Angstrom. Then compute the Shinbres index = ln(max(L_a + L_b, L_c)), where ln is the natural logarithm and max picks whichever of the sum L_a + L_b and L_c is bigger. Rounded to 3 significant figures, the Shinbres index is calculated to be 4.05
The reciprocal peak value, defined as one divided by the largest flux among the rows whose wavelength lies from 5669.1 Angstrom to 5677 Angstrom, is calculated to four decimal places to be 0.0243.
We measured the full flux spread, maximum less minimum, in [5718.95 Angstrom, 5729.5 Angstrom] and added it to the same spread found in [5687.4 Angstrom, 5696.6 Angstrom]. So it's 11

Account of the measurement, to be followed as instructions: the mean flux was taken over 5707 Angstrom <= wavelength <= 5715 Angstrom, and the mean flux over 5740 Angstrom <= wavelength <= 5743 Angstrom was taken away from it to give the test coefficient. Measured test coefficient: -10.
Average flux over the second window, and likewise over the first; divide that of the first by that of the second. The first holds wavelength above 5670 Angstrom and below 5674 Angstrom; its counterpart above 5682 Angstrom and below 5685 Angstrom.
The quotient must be 0.97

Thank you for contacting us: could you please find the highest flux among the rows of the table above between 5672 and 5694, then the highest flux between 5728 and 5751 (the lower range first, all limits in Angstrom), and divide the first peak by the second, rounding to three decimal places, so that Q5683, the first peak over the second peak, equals 1.066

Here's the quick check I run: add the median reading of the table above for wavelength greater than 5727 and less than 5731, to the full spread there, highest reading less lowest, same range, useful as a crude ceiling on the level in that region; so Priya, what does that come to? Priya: 40.6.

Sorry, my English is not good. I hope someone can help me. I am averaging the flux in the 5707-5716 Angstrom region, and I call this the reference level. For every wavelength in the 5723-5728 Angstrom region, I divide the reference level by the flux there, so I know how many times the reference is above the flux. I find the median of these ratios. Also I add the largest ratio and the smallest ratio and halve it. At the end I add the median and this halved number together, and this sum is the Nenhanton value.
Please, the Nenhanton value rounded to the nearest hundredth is 1.75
